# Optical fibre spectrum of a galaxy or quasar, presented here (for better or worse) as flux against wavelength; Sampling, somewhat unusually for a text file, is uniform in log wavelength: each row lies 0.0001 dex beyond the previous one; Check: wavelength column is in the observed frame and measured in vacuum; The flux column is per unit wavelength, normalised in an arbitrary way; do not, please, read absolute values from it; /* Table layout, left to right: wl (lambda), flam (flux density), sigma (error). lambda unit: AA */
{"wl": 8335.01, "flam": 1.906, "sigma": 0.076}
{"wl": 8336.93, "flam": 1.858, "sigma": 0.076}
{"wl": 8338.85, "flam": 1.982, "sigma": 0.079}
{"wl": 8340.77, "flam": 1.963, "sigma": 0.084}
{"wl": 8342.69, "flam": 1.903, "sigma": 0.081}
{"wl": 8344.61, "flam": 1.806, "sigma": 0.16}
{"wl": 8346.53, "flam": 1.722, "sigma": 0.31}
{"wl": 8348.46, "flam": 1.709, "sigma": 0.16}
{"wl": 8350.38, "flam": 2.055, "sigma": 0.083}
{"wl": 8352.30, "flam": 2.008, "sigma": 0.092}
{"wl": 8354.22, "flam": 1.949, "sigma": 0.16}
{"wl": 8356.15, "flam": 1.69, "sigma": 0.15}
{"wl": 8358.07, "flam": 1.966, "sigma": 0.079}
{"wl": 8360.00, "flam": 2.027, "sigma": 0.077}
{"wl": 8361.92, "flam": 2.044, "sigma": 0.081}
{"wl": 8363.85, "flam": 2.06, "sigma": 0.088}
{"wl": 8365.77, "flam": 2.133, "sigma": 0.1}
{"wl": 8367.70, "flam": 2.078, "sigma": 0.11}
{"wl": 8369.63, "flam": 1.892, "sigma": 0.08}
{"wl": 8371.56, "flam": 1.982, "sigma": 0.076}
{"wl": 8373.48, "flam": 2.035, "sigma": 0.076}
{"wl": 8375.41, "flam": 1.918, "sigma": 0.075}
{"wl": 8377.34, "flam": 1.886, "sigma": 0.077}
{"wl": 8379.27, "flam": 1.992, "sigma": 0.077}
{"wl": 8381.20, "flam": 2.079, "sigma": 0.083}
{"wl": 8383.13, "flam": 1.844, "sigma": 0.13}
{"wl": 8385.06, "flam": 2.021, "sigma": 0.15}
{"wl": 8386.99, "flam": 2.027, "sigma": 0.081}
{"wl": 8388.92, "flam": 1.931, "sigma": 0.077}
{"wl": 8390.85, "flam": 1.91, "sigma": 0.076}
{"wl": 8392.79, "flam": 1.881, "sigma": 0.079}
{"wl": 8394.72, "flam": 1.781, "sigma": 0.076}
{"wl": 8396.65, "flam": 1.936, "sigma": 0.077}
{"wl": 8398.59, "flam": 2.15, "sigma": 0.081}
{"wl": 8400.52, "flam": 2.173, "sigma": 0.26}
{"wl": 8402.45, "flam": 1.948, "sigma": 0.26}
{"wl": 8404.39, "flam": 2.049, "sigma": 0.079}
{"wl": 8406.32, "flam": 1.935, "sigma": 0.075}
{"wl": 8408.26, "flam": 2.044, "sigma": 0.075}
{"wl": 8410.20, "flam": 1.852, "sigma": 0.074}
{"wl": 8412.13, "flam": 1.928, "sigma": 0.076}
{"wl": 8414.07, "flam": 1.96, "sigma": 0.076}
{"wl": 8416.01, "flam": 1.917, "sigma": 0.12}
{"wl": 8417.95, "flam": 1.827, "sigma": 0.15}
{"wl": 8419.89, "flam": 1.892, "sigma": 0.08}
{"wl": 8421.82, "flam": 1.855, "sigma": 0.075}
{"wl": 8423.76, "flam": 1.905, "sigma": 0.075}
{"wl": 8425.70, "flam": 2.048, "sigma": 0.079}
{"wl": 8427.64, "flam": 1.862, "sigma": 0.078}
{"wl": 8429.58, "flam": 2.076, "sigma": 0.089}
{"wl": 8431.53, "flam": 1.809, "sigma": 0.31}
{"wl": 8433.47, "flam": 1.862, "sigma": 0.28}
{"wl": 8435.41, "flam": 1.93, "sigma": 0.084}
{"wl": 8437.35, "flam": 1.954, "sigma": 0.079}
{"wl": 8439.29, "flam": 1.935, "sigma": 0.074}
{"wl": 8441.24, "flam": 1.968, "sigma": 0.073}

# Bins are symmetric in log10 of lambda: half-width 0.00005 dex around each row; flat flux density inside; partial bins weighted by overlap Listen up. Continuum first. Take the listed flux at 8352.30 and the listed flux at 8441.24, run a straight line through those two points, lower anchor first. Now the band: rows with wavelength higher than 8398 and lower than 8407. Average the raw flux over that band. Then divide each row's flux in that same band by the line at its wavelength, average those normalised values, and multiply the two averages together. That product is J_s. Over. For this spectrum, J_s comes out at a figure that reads 2.12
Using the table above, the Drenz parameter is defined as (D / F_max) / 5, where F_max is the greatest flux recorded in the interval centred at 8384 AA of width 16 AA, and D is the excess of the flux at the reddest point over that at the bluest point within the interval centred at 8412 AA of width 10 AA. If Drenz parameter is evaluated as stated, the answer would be -0.0122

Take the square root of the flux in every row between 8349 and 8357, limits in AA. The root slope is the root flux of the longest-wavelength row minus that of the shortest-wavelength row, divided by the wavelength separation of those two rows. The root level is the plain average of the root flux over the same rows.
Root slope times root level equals -0.032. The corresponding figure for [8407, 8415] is -0.007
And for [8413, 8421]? -0.006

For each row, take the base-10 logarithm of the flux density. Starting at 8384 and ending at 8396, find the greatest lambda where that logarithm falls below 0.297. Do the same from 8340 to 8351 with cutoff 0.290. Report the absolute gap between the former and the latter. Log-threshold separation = 46.3 AA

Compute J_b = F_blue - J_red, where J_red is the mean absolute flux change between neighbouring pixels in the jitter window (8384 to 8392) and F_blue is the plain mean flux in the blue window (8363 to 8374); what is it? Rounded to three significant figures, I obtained 1.99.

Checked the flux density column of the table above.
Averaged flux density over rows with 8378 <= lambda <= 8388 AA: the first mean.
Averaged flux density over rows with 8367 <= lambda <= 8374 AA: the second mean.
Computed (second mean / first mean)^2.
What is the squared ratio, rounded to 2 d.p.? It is 1.00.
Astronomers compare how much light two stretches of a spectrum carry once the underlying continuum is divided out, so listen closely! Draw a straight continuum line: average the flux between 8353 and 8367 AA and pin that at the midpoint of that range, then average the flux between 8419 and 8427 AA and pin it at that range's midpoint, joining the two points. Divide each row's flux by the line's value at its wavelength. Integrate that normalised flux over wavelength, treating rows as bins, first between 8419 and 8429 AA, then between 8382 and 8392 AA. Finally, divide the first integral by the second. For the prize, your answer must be 1.00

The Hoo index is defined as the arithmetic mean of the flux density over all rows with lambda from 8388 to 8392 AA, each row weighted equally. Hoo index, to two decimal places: 1.92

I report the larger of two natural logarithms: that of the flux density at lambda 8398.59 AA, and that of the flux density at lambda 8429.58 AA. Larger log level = 0.765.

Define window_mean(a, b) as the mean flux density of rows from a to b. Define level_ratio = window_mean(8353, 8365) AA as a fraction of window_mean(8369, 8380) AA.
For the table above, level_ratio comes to 1.00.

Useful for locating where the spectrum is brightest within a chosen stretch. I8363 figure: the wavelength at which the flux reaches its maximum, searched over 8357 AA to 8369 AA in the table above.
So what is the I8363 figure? 8365.77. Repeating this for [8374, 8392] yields 8381.20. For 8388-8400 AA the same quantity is 8398.59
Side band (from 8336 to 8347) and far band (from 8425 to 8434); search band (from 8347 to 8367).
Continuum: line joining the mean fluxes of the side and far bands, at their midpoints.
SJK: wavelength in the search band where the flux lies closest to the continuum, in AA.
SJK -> 8354.22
